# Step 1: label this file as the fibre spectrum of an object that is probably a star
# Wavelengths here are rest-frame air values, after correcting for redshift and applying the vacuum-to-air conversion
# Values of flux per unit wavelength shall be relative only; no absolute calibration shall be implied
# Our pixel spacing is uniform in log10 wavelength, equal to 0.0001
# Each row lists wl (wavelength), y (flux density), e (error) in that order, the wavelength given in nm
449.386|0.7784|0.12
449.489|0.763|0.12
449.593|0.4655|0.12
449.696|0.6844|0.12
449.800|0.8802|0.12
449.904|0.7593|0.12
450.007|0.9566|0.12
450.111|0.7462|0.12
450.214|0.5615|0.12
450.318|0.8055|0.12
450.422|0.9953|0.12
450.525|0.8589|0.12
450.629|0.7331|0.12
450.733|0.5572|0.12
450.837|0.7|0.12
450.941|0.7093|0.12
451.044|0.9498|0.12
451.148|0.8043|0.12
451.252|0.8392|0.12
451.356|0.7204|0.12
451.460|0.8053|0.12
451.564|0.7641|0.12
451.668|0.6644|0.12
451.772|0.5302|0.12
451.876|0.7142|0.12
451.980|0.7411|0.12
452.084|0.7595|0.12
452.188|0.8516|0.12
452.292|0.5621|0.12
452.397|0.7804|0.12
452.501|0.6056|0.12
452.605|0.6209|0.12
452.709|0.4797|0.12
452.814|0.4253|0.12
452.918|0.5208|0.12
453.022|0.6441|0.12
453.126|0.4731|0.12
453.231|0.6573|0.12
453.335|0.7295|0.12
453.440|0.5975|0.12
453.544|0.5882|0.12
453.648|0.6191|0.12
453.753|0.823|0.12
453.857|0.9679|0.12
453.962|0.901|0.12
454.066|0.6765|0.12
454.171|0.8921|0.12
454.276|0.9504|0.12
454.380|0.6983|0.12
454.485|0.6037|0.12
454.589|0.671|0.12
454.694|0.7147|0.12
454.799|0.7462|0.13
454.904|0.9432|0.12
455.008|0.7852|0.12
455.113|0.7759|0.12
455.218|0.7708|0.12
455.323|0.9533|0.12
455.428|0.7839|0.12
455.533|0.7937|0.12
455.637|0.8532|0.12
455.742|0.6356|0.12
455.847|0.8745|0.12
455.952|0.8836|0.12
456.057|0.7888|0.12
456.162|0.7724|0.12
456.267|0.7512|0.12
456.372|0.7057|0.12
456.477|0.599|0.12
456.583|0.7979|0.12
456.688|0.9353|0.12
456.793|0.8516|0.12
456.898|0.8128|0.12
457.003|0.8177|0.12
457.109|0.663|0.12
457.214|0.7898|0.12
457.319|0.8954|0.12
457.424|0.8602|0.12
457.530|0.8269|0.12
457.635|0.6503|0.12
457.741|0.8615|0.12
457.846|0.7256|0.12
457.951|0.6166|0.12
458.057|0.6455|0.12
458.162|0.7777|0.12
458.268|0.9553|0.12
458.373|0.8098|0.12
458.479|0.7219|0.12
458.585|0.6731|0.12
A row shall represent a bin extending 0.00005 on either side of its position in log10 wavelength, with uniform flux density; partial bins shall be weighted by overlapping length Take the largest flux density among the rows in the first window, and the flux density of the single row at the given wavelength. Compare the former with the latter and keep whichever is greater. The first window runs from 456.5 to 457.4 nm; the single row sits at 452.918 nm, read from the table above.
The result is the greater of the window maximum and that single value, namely 0.94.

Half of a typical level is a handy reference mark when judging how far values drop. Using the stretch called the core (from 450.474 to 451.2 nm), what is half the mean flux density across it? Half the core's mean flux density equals 0.379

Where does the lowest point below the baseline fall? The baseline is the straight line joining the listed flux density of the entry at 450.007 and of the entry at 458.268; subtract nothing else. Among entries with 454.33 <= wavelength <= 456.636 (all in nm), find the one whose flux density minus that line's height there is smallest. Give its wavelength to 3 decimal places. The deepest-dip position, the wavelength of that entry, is 456.477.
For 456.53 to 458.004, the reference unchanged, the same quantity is 457.951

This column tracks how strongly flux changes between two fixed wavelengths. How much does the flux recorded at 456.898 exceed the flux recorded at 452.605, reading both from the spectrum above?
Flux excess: 0.19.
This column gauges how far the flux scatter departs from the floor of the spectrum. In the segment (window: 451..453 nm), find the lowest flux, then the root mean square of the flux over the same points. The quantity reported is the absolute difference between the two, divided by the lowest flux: 0.66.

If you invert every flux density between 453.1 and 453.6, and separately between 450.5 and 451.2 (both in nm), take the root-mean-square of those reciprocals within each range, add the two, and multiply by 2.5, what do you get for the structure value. 7.7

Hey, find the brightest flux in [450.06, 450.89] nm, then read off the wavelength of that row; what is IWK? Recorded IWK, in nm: 450.422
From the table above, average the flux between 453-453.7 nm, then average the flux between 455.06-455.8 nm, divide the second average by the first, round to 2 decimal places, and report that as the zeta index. 1.29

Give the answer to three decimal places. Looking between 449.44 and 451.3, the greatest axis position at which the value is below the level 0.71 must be 450.941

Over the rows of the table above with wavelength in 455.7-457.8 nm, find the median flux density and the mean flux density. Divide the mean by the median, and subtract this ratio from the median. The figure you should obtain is -0.174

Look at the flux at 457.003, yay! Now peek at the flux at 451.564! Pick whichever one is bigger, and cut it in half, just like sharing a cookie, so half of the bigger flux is 0.409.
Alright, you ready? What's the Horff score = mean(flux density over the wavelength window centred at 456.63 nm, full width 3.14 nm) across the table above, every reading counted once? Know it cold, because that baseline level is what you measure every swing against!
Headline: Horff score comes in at 0.782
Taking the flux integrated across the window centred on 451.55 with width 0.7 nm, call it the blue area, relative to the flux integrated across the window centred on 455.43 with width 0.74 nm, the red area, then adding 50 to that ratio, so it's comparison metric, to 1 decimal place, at 50.9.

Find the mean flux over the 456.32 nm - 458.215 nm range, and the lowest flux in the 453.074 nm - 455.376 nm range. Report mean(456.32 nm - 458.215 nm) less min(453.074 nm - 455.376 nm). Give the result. 0.30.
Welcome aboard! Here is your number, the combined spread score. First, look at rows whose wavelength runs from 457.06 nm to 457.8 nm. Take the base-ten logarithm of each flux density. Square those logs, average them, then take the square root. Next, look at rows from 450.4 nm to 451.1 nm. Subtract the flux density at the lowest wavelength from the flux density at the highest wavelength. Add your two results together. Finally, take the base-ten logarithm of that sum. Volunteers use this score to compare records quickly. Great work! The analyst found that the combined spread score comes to -1.1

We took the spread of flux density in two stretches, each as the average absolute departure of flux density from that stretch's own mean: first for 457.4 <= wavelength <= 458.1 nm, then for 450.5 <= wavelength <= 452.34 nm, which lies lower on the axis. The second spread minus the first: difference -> -0.011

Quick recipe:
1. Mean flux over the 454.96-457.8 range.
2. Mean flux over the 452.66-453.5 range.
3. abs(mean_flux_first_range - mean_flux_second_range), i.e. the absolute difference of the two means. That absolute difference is 0.23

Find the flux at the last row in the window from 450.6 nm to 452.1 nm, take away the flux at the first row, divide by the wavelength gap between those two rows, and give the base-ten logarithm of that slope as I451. -1.7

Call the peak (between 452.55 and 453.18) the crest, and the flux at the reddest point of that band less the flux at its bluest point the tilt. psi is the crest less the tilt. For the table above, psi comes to 0.79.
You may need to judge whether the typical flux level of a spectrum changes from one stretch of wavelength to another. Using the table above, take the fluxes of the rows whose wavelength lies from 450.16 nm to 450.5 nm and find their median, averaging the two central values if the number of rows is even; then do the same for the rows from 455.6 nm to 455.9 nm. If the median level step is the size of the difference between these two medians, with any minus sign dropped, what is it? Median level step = 0.05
